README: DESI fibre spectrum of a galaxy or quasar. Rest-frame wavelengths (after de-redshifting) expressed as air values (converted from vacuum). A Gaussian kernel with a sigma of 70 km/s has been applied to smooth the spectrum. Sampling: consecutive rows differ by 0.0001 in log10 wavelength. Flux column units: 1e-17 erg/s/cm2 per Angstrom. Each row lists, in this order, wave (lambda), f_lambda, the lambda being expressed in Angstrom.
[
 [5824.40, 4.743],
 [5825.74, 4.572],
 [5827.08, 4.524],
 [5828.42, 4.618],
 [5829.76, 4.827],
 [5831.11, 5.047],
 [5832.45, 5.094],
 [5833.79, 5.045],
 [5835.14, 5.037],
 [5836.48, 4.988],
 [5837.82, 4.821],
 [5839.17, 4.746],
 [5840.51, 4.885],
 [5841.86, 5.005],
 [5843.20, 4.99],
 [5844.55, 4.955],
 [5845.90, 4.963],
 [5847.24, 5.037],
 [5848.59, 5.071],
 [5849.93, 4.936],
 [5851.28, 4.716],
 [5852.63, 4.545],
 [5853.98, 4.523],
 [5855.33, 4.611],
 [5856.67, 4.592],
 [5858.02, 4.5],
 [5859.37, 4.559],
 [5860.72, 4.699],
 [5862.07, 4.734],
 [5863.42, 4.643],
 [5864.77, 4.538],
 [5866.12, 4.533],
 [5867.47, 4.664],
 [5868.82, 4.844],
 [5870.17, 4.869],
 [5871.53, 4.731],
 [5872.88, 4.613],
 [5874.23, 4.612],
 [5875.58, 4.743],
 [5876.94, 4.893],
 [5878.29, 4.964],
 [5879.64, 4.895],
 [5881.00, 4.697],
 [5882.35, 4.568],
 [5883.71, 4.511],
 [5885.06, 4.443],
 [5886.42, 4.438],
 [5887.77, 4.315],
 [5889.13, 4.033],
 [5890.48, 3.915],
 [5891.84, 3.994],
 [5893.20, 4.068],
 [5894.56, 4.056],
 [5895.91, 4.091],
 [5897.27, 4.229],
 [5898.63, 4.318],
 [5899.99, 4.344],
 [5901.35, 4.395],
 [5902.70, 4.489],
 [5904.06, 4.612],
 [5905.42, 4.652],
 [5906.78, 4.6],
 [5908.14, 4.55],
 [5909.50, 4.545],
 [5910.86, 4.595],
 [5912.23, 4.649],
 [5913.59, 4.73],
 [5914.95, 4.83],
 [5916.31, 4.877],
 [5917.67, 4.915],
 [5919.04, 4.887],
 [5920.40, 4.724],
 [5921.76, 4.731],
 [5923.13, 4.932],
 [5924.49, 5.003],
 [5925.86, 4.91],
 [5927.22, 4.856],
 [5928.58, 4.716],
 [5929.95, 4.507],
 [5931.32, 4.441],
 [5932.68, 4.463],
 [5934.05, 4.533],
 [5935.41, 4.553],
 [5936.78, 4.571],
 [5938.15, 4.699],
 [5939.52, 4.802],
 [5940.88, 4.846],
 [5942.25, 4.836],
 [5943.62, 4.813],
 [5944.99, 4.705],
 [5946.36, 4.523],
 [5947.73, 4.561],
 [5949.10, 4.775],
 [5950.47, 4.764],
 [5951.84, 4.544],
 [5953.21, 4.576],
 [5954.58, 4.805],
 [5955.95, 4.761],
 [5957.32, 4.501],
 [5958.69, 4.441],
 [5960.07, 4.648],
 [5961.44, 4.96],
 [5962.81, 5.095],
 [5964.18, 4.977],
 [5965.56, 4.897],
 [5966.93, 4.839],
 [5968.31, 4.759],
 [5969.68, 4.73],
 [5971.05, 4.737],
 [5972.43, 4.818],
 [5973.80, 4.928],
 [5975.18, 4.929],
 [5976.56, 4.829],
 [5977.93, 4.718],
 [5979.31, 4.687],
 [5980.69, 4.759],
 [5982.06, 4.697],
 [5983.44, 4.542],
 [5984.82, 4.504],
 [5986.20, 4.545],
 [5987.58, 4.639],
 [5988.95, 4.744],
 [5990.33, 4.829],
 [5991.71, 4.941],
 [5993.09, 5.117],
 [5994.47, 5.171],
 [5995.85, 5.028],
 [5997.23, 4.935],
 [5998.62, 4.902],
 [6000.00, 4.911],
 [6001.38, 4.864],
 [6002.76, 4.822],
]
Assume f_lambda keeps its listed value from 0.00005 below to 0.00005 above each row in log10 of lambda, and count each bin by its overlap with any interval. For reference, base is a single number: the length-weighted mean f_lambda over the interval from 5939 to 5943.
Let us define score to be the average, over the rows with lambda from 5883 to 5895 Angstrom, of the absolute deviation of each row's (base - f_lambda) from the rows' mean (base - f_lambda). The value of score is 0.20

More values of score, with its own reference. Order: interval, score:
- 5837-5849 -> 0.08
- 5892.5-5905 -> 0.16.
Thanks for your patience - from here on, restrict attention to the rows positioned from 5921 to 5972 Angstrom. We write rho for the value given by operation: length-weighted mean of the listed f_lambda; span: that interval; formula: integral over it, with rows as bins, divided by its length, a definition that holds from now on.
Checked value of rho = 4.73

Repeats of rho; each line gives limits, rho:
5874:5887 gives 4.68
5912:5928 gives 4.84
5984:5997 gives 4.84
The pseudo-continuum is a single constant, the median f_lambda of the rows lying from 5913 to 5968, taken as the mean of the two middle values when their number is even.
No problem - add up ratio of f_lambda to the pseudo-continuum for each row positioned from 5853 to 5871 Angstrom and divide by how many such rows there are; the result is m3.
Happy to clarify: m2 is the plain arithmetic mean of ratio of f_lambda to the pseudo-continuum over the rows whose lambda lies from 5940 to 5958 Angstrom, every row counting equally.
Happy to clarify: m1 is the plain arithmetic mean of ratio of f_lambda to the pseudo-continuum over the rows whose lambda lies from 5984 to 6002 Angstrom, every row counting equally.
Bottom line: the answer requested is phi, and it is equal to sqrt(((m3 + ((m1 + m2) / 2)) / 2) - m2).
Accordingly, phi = 0.05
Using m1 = 1.02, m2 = 0.99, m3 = 0.97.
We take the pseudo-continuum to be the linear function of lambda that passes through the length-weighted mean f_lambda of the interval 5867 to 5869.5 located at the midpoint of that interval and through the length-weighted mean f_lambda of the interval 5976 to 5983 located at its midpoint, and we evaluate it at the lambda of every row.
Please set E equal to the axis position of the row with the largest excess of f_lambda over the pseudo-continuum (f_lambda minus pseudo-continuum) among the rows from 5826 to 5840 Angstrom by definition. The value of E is 5832.45 Angstrom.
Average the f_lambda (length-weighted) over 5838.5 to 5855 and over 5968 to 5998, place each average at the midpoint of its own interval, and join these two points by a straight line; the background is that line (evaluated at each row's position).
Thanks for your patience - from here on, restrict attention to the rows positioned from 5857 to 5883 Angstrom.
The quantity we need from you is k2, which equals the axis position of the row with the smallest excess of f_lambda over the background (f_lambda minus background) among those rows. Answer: 5858.02 Angstrom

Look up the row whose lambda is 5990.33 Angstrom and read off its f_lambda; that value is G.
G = 4.829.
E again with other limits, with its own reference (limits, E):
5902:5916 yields 5914.95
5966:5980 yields 5975.18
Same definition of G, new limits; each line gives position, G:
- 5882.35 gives 4.568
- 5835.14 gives 5.037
